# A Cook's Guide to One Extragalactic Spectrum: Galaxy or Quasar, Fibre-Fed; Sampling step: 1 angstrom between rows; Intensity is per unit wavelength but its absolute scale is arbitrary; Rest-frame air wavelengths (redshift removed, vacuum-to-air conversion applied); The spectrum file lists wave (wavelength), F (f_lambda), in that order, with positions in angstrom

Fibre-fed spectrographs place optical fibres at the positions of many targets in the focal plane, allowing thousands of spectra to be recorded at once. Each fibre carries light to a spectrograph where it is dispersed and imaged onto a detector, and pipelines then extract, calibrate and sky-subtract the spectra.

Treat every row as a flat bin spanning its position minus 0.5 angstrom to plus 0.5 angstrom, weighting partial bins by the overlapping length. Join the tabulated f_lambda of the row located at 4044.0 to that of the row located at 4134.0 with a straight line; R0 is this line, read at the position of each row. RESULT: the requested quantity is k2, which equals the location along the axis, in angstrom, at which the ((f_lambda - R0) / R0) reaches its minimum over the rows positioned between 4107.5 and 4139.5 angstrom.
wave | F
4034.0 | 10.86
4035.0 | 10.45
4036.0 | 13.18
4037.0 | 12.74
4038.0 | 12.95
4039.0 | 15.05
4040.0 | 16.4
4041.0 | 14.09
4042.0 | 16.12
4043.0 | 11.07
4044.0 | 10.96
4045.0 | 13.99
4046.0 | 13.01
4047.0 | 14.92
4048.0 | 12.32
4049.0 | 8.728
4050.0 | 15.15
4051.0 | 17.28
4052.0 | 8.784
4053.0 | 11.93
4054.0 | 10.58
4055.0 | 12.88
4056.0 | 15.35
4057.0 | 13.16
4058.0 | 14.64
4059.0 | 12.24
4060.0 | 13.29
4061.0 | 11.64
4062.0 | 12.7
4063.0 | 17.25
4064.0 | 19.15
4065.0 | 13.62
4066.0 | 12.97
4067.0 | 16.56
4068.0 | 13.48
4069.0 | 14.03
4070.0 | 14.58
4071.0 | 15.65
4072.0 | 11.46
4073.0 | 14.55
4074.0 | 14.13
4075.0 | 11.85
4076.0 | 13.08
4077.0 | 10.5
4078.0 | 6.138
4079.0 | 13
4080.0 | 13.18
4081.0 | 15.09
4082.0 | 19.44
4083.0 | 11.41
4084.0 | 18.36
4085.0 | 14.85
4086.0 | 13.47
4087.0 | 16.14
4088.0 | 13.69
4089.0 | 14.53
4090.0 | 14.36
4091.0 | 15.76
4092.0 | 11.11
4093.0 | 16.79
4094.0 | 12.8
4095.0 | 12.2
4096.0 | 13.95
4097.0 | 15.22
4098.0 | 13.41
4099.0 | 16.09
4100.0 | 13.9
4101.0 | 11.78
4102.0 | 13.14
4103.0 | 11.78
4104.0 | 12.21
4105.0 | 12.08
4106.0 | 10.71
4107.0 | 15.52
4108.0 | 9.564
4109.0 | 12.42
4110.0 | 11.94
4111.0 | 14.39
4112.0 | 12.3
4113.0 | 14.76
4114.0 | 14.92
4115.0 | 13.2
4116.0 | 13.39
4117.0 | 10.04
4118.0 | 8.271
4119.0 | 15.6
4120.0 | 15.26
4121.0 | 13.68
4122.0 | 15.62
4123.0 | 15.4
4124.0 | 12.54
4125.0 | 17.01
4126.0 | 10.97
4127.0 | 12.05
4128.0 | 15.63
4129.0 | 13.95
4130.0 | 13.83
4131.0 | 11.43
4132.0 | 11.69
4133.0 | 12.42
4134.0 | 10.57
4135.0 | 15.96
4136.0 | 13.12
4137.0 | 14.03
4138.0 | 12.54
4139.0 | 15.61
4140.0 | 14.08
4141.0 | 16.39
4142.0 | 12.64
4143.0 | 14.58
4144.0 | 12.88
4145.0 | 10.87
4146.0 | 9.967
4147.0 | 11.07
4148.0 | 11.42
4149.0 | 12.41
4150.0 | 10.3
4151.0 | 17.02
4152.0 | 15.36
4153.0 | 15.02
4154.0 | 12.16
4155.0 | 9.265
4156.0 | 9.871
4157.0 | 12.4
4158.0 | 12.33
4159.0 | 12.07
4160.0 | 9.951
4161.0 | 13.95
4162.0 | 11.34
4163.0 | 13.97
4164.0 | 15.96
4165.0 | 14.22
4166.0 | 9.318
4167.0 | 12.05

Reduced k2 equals 4118.0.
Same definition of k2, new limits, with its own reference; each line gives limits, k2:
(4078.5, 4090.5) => 4083.0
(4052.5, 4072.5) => 4054.0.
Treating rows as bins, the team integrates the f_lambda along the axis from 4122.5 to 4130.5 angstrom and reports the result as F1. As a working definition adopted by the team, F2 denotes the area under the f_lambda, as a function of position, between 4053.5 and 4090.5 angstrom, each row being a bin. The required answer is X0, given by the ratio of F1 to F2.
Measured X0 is 0.2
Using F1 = 111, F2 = 513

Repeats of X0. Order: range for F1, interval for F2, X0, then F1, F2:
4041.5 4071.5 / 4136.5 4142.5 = 4.8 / 408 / 85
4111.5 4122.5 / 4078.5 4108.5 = 0.4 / 147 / 416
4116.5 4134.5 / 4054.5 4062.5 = 2.2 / 236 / 106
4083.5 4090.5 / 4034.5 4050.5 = 0.5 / 105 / 211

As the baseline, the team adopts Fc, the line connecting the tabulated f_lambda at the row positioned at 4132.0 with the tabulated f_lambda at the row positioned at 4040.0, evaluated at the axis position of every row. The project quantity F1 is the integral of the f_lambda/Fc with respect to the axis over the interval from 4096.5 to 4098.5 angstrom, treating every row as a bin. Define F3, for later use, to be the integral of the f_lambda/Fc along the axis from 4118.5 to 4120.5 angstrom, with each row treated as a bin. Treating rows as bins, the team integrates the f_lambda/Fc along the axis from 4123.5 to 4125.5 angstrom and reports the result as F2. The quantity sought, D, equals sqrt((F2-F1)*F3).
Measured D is 0.90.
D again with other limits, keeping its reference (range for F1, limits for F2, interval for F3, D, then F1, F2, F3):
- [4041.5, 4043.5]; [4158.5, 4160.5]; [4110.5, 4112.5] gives 0.99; 1.67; 2.14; 2.09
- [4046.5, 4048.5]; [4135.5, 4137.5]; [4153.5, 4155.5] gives 1.17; 1.70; 2.37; 2.03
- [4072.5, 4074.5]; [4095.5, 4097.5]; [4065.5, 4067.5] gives 0.64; 1.95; 2.16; 1.96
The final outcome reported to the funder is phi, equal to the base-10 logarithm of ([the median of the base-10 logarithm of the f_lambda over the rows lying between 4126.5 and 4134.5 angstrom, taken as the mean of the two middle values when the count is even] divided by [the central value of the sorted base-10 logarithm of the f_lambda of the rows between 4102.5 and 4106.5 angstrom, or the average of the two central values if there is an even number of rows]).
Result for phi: 0.004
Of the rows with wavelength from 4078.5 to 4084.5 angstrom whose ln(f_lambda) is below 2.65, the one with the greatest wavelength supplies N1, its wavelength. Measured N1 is 4083.0 angstrom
